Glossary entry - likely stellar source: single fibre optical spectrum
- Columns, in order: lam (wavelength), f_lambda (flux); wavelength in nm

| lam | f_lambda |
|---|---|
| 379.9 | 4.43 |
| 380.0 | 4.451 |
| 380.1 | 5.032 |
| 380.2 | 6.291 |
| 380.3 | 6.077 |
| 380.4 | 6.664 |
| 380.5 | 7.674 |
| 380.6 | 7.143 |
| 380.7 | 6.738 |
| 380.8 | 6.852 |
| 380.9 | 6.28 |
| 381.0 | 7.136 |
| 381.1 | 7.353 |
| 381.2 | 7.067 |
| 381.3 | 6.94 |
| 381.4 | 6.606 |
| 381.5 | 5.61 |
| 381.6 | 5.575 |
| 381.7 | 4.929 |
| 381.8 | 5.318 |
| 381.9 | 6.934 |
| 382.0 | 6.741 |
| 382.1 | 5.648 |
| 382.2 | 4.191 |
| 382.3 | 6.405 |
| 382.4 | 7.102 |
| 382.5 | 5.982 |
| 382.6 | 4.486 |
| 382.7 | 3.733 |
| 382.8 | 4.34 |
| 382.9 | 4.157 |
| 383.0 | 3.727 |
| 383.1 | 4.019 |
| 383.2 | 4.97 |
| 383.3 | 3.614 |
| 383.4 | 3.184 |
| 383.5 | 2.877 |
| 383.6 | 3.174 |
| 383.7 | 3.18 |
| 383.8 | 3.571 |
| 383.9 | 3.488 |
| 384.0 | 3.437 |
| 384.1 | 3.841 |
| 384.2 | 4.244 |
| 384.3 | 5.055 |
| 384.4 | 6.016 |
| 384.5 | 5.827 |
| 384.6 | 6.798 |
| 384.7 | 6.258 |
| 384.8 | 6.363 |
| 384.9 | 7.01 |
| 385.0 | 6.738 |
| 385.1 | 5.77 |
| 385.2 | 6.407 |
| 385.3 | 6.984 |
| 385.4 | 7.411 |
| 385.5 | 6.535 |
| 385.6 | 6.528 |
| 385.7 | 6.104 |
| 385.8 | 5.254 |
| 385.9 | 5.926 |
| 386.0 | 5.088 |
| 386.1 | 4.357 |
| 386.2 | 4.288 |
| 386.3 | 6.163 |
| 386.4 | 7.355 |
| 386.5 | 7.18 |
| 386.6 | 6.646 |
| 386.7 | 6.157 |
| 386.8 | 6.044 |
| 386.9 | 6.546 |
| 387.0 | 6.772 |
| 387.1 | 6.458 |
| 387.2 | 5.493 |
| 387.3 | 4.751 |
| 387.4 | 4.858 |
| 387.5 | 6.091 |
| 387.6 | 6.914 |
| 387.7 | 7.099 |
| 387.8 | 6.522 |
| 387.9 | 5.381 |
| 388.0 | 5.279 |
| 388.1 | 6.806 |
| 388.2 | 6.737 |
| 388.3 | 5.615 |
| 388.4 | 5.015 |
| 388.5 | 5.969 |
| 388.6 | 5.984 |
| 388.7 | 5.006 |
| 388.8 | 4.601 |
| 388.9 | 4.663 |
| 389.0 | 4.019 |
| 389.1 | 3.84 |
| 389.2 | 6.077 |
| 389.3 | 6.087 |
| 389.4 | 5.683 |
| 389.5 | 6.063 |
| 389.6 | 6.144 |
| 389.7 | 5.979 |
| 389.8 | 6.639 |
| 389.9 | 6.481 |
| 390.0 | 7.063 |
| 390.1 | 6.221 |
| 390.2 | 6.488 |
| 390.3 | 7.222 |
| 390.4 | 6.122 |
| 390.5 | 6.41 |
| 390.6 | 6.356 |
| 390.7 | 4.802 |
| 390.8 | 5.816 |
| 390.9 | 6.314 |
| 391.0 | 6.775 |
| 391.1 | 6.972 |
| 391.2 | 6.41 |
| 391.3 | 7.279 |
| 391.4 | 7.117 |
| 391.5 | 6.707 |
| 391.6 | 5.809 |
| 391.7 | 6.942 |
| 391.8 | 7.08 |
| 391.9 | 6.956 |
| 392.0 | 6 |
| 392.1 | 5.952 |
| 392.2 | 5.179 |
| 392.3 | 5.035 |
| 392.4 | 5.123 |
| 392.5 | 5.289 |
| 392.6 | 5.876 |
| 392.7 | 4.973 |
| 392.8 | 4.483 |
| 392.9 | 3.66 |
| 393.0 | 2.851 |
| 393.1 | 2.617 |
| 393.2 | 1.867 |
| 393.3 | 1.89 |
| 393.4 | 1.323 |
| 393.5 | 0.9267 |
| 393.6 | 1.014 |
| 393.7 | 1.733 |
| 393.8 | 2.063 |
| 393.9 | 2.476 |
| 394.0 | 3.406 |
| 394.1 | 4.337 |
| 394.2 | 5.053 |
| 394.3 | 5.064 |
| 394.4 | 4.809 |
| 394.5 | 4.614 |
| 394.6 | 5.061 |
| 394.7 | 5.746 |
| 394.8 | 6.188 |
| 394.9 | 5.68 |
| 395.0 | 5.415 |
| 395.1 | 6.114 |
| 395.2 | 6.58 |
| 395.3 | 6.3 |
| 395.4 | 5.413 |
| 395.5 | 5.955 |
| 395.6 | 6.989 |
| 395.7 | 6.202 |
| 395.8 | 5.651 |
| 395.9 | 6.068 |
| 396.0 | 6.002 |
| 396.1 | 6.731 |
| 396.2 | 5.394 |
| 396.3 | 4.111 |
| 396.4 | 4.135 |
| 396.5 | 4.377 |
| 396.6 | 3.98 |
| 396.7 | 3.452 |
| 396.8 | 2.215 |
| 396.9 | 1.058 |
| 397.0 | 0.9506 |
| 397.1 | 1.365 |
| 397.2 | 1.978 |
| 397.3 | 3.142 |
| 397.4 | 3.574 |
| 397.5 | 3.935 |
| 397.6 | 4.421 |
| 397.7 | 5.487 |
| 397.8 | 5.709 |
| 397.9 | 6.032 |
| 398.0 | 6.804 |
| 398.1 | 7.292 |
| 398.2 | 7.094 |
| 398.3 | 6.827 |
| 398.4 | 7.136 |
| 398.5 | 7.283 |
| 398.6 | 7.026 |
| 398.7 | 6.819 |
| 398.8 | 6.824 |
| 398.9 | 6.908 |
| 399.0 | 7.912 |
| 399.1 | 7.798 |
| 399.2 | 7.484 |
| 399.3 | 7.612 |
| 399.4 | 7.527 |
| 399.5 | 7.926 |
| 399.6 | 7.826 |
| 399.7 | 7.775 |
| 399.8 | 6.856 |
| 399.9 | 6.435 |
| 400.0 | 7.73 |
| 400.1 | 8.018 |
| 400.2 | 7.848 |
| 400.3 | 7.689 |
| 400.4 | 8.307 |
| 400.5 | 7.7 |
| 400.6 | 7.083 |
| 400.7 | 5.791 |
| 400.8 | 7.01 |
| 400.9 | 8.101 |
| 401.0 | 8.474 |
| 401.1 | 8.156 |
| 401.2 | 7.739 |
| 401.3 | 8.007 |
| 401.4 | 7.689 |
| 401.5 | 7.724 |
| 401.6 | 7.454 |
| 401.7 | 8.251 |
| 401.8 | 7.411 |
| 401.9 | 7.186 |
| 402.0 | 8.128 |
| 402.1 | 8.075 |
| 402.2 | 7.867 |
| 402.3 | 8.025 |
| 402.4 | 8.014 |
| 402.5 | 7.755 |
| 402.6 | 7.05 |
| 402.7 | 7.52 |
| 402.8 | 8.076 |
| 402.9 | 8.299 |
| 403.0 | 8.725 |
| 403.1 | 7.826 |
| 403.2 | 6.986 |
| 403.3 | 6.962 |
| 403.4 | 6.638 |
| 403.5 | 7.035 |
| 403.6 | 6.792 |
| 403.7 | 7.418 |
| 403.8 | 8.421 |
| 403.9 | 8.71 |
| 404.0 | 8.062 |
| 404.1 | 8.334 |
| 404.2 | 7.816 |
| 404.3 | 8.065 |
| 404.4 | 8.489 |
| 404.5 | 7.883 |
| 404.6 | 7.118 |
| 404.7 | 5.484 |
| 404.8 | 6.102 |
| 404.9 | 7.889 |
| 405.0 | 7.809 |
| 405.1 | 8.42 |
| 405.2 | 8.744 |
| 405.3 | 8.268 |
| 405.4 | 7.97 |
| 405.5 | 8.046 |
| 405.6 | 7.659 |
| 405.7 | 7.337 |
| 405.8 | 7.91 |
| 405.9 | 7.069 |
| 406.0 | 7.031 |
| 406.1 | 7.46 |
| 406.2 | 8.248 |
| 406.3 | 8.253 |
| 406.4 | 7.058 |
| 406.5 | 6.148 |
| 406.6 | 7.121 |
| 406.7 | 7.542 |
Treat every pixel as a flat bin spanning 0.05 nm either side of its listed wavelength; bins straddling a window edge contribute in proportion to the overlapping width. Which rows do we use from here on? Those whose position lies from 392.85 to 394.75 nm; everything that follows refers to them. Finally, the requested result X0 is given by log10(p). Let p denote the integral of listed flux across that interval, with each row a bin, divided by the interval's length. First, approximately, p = 3.2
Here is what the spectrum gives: 0.50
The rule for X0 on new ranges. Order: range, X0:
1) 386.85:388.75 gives 0.78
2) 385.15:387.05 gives 0.79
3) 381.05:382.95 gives 0.76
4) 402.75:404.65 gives 0.89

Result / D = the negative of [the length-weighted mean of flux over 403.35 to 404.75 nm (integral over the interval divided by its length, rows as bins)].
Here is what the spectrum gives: -7.6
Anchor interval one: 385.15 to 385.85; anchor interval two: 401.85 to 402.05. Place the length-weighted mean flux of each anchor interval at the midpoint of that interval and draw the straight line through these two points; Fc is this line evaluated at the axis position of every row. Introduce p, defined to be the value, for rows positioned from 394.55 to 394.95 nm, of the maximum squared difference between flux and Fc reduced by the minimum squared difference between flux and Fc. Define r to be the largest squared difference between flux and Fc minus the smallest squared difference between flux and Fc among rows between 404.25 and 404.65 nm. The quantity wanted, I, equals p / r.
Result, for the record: 6.3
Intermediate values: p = 3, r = 0.53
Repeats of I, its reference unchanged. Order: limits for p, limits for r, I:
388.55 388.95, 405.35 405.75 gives 11.3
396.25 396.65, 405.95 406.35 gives 3.2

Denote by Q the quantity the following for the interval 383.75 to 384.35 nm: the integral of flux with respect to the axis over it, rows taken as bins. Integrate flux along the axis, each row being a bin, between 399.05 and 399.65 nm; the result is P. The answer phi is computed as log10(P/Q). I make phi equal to 0.291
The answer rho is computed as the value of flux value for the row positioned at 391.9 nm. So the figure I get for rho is 6.956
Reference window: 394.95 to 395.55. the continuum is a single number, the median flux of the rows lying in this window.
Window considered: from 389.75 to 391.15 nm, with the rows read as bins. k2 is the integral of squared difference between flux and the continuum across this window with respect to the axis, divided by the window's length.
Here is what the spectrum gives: 0.5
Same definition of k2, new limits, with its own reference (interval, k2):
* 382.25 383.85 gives 4.5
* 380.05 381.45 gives 0.8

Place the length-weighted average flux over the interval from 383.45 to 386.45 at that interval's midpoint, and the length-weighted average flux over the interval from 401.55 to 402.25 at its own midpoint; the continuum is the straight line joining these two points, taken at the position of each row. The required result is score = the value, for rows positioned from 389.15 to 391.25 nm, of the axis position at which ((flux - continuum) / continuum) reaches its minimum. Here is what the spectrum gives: 390.7 nm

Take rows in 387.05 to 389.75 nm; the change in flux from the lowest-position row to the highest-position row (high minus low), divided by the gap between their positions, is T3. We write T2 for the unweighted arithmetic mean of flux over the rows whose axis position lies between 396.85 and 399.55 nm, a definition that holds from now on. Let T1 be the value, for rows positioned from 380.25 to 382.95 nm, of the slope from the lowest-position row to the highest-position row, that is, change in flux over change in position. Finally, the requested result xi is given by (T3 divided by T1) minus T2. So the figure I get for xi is -5.5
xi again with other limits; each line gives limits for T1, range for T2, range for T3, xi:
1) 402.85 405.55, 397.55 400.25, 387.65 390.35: -7.5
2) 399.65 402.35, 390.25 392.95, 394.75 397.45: -16.5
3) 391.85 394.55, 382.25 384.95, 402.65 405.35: -5.0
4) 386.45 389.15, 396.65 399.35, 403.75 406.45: -4.9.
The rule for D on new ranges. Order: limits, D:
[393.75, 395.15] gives -4.7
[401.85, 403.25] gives -7.8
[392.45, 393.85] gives -2.9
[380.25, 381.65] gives -6.7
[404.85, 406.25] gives -7.8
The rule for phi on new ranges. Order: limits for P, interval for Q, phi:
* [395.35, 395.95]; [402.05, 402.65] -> -0.110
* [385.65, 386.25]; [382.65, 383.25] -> 0.095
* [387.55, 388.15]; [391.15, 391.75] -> -0.025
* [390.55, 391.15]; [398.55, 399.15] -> -0.068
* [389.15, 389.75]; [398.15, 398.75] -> -0.068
